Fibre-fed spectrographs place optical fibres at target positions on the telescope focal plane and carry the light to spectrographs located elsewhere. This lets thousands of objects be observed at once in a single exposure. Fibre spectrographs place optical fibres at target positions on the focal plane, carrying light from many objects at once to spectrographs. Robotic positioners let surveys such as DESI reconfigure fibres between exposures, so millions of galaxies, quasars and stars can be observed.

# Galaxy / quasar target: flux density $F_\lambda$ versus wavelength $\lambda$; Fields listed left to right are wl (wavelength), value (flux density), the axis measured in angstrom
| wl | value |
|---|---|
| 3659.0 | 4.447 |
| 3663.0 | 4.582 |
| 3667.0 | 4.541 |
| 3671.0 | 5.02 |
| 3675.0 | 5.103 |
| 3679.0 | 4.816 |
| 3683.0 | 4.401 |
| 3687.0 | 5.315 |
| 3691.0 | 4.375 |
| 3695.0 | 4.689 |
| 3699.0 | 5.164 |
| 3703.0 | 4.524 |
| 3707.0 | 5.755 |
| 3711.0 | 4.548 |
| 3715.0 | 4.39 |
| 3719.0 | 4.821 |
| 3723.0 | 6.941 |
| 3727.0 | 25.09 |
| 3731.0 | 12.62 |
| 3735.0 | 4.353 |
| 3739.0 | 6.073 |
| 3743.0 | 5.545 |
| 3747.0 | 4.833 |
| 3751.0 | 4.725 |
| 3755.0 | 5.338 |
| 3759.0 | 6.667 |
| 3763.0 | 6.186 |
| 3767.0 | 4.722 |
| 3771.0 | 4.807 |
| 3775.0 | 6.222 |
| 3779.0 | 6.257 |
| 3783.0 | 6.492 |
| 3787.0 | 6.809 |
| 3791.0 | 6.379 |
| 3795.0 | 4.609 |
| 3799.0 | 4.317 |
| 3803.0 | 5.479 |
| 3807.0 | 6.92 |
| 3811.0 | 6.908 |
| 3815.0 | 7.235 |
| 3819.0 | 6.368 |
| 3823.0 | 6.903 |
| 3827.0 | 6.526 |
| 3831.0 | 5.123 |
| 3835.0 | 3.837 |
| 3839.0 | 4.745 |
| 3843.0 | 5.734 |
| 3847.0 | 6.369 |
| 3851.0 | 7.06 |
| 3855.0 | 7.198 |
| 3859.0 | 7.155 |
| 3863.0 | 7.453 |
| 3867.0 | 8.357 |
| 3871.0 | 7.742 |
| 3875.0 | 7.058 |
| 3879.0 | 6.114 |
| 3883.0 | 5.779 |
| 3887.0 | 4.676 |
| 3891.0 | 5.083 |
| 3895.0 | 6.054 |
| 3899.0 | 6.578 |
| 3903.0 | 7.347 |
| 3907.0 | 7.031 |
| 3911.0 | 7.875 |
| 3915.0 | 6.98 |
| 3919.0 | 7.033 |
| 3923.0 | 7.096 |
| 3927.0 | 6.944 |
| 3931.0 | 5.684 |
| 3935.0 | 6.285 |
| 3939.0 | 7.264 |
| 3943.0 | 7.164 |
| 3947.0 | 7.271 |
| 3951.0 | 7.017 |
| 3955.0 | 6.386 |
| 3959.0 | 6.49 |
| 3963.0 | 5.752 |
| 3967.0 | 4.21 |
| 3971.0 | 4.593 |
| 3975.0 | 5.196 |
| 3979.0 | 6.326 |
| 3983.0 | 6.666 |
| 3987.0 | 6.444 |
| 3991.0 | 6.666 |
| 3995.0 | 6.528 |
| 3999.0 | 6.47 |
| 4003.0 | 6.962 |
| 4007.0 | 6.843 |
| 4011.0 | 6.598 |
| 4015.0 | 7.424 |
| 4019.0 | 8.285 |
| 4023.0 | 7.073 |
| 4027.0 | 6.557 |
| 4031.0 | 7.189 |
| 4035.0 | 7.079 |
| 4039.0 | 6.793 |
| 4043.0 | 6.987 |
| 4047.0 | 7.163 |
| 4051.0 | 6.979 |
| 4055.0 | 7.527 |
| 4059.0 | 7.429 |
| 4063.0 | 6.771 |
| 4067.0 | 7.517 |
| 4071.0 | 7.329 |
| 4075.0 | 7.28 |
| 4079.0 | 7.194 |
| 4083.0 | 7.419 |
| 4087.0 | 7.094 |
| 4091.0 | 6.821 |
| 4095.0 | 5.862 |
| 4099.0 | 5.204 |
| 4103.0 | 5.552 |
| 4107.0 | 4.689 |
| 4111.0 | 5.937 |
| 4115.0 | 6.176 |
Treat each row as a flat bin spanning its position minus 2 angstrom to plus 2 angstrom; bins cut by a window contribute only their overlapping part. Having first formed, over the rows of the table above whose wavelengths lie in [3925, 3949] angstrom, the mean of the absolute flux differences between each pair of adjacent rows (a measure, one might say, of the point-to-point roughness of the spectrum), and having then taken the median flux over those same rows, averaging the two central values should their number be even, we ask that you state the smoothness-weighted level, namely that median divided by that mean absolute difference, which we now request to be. 12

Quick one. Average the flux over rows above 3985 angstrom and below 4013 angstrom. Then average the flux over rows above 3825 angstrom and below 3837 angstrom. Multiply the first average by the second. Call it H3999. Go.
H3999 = 34.3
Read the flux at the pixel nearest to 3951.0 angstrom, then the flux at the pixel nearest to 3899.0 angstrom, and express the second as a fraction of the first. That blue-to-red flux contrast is 0.94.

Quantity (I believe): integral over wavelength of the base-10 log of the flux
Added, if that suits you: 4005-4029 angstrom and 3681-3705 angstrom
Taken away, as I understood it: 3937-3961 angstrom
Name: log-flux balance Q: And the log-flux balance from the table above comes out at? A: 16.5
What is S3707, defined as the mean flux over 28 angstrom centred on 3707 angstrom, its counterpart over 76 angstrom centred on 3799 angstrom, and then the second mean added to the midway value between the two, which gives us 11.3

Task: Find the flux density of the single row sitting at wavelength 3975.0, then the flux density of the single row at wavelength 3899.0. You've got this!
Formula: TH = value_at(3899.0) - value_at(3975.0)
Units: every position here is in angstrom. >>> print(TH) 1.4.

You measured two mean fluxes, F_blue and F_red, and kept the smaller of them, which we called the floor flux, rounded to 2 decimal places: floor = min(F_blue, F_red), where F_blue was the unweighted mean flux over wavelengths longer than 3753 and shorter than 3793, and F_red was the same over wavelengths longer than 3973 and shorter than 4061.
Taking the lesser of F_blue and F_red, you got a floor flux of 5.99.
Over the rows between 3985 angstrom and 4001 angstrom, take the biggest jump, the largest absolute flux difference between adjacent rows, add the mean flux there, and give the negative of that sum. -6.7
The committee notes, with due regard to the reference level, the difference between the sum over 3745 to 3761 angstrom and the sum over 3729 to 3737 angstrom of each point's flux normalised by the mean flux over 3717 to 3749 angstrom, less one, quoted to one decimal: -1.5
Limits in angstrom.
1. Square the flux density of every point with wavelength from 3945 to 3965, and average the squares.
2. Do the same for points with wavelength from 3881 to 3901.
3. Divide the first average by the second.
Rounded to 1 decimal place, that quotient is 1.4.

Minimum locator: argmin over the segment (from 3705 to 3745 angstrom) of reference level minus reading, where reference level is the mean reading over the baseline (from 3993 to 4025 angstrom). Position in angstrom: 3727.0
